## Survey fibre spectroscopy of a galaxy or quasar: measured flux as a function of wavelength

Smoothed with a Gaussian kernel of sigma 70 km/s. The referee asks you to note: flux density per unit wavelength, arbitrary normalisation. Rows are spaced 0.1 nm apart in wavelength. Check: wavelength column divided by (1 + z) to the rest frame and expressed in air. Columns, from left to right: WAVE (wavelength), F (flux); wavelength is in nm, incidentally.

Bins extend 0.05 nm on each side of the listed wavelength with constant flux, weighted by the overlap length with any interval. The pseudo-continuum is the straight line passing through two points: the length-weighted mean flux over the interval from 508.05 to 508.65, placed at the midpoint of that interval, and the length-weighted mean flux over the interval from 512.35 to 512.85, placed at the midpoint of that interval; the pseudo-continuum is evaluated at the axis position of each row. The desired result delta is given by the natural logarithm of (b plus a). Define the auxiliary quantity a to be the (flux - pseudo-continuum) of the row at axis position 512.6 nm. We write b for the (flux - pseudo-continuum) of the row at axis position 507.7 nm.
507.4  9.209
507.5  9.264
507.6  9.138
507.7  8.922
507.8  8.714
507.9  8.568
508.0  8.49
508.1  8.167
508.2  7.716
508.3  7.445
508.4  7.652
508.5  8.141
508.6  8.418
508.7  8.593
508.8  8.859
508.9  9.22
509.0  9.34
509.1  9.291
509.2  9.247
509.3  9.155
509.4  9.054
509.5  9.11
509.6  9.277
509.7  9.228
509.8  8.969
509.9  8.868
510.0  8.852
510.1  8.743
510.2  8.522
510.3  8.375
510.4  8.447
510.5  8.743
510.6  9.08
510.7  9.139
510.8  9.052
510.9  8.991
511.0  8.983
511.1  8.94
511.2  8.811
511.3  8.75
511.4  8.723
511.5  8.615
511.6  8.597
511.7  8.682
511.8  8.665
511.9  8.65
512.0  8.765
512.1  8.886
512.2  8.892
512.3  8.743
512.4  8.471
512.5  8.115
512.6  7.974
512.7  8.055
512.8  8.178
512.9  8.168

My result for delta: -0.16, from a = -0.18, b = 1.0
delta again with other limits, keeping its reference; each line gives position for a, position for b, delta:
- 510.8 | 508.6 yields 0.39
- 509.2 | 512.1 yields 0.71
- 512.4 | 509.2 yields 0.47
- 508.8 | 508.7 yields 0.45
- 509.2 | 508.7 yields 0.66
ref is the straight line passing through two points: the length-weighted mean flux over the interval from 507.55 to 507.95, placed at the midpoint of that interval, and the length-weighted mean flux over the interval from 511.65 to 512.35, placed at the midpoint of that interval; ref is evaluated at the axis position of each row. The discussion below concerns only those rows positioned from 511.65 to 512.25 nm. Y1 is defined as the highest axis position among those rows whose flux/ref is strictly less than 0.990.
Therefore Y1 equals 511.9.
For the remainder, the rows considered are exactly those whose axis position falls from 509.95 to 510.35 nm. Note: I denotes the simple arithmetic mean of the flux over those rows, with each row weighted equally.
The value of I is 8.62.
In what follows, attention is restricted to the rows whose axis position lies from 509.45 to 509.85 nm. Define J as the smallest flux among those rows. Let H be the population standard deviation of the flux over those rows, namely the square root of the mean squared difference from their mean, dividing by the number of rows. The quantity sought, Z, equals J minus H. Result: 8.9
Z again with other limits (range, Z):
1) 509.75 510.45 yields 8.2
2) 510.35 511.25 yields 8.2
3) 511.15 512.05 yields 8.5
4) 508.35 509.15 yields 7.1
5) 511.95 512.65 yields 7.6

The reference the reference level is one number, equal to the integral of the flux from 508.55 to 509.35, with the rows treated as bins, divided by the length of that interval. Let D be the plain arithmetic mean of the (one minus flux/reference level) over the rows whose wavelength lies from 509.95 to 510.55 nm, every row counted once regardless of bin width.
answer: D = 0.045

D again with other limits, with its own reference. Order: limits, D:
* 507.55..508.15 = 0.039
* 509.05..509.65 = -0.019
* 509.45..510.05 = -0.004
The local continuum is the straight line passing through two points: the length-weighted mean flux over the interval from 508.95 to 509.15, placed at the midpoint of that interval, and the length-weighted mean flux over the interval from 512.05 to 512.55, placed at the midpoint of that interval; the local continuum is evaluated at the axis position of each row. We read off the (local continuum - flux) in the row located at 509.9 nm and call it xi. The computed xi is 0.3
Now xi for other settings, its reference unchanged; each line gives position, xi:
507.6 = 0.5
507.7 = 0.7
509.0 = 0.0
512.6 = 0.6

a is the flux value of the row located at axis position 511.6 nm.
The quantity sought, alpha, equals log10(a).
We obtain 0.93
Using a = 8.597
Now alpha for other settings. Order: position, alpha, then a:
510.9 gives 0.95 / 8.991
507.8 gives 0.94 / 8.714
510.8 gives 0.96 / 9.052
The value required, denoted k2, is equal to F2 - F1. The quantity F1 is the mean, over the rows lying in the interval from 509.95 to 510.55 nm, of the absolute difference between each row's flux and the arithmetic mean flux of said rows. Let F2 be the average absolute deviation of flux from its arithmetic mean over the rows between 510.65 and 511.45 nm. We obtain -0.04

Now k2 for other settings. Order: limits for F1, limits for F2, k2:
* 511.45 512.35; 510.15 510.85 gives 0.19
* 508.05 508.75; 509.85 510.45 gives -0.17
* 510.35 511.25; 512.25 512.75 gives 0.11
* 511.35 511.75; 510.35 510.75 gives 0.21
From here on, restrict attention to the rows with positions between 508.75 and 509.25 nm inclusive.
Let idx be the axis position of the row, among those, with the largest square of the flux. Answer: 509.0 nm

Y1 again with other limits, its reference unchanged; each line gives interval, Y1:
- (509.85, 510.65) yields 510.4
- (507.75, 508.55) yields 508.5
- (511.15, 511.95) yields 511.9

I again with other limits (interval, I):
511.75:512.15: 8.74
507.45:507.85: 9.01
